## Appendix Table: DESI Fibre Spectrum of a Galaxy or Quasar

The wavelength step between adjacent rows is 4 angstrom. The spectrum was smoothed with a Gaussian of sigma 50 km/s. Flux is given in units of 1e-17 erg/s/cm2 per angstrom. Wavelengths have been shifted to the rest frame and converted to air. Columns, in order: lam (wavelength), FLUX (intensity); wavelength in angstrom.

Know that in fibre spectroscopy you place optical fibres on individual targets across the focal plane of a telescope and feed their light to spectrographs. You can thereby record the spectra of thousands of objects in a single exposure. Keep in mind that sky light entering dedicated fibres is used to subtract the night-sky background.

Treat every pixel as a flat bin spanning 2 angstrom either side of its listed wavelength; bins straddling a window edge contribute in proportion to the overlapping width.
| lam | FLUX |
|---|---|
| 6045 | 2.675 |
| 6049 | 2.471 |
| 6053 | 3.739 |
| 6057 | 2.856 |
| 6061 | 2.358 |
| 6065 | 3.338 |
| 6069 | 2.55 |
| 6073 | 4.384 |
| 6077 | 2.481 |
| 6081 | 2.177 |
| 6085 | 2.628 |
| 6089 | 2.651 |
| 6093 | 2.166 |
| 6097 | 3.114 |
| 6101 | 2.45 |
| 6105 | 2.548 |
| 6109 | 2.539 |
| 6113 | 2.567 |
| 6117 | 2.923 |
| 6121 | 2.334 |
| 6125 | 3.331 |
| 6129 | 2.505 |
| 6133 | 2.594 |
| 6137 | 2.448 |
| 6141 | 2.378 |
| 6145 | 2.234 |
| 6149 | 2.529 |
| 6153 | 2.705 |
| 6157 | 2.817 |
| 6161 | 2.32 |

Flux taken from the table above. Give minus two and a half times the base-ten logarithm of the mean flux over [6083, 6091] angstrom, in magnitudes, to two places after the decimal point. -1.05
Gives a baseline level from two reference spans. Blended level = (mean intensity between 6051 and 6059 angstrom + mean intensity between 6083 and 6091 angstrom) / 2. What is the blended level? 2.97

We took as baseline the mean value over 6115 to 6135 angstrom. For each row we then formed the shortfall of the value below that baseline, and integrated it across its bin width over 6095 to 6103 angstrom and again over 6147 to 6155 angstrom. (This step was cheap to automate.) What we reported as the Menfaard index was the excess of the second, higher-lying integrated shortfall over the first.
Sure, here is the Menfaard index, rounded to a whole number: 1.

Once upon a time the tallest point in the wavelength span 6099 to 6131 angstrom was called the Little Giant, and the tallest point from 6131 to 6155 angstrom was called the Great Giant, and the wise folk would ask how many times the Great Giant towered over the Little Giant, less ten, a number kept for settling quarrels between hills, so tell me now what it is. -9.19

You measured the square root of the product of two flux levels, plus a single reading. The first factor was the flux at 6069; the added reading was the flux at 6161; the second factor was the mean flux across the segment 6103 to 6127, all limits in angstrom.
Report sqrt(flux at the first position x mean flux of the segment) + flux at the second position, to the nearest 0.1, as 4.9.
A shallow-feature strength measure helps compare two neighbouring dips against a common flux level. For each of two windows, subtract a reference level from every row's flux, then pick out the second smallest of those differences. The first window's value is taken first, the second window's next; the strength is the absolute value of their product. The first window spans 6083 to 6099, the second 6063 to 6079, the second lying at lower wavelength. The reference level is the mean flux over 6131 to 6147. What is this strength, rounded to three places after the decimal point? 0.029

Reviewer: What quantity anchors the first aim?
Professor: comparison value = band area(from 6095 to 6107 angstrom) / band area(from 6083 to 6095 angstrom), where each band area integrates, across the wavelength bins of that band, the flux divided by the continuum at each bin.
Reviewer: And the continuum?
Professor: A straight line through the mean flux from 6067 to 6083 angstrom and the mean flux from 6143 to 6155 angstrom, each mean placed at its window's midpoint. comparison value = 1.12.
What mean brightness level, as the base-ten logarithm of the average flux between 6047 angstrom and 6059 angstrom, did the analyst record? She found 0.480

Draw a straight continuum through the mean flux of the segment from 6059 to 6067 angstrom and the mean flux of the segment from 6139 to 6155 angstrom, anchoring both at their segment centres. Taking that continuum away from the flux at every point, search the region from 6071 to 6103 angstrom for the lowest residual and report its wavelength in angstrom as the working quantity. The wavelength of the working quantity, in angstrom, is 6081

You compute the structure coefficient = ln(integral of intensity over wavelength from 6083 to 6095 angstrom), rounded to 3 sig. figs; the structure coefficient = 3.39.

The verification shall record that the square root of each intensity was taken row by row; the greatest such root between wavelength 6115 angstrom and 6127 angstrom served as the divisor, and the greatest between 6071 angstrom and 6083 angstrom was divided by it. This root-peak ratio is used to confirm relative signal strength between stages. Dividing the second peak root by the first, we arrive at 1.15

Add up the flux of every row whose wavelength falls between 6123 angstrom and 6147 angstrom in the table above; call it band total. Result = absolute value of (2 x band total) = 31.0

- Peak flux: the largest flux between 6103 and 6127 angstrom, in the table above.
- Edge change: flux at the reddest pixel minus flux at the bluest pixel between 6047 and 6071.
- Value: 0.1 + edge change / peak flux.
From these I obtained 0.12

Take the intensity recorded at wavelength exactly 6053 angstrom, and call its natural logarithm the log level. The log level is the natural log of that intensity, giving 1.32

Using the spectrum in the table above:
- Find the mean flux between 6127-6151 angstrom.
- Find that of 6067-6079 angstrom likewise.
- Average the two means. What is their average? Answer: 2.79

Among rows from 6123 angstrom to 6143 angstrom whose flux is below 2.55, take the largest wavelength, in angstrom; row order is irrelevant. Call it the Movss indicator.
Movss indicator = 6141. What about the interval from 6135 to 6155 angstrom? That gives 6149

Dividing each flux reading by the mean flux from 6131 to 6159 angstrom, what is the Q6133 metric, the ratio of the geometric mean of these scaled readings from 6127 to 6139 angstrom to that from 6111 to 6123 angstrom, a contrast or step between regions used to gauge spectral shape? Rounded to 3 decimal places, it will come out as 0.968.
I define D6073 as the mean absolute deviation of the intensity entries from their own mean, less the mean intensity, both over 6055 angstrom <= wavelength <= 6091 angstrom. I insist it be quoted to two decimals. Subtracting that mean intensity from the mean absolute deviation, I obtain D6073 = -2.36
